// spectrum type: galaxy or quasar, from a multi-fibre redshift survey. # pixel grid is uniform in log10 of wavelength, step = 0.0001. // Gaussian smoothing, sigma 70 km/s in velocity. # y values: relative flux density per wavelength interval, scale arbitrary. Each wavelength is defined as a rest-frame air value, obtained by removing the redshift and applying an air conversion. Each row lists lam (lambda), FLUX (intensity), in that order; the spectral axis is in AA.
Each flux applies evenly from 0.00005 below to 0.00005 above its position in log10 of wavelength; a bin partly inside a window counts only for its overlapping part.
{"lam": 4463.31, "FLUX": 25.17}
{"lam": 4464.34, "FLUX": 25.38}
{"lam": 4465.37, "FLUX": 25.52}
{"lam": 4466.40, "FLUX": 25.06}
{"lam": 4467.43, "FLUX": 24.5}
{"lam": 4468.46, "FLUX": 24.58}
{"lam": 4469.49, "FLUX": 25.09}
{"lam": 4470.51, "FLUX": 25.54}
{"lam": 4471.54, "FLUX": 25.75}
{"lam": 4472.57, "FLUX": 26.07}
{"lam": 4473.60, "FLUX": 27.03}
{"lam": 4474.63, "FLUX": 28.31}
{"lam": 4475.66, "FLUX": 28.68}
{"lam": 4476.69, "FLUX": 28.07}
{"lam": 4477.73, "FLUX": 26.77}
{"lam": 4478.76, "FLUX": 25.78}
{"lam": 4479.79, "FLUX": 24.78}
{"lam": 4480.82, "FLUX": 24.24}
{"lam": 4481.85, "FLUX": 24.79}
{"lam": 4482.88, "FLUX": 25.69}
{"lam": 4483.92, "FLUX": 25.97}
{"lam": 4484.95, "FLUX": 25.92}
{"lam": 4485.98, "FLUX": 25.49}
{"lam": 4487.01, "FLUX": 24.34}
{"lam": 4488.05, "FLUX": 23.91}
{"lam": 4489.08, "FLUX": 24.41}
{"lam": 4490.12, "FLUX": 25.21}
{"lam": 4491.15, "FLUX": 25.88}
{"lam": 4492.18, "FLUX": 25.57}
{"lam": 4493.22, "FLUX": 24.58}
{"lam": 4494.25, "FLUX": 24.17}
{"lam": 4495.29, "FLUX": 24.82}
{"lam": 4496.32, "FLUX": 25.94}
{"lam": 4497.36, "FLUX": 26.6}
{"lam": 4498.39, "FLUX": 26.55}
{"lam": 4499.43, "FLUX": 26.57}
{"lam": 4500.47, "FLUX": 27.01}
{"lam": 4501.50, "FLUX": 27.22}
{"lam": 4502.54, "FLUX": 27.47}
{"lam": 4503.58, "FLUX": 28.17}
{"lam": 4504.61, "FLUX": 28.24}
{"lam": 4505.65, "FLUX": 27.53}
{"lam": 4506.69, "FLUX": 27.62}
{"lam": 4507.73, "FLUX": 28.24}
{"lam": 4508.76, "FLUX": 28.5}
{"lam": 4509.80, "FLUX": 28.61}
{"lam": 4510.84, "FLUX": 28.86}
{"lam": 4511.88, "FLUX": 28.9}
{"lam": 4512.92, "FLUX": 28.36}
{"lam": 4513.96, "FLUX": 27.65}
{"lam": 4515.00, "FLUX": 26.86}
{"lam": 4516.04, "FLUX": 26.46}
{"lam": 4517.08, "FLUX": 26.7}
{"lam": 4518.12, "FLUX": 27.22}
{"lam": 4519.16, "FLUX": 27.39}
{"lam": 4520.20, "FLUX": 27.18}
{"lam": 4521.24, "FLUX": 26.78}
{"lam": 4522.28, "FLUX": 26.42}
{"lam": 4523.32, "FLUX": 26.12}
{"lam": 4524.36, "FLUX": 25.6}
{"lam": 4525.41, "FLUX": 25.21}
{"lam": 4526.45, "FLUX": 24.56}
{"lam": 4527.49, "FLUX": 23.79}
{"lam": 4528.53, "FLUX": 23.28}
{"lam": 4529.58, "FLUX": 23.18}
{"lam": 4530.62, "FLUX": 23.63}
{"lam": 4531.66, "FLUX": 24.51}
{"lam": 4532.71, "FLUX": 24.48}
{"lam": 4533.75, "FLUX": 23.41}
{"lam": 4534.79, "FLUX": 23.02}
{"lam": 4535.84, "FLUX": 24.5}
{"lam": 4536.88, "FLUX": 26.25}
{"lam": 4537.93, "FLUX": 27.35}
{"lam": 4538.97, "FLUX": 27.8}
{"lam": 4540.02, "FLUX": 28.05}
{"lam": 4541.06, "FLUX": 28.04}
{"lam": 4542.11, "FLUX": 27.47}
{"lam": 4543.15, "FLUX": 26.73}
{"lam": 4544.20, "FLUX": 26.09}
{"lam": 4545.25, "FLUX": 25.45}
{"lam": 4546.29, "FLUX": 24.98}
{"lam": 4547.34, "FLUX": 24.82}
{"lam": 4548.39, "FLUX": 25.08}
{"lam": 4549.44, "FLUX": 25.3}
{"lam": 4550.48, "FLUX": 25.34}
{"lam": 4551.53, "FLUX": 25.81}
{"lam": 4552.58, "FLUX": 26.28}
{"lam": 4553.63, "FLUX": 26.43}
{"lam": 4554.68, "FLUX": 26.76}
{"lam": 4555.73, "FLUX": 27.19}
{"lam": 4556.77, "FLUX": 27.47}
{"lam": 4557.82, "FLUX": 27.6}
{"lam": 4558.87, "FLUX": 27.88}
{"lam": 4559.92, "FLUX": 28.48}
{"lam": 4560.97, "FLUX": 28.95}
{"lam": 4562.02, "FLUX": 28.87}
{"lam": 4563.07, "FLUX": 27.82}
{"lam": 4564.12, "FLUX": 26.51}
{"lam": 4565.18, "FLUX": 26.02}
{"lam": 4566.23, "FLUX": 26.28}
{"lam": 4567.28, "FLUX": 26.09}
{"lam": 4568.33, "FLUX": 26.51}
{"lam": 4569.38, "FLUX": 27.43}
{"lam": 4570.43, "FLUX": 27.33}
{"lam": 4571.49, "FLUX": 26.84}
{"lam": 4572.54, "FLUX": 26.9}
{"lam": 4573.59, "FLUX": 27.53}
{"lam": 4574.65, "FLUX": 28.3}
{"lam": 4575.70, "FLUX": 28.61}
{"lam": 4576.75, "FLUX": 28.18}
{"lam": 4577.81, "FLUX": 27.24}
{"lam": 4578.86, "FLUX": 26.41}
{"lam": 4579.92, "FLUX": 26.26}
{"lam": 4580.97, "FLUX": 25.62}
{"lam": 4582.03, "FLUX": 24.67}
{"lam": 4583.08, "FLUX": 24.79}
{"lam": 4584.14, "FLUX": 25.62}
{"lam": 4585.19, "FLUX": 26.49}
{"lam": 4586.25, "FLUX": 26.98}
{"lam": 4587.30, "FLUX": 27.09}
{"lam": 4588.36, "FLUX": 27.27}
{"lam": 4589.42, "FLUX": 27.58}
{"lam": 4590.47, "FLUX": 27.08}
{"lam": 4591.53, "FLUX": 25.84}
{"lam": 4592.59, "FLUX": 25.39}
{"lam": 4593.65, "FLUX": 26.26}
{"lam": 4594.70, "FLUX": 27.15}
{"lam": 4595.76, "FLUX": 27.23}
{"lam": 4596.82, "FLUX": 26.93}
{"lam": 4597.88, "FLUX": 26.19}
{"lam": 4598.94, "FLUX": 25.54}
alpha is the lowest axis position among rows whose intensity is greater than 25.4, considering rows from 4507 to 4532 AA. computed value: 4507.73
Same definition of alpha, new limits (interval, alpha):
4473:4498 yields 4473.60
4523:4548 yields 4523.32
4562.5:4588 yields 4563.07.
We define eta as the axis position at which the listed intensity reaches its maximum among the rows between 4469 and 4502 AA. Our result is 4475.66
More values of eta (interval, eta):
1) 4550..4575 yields 4560.97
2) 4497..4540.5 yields 4511.88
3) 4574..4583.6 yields 4575.70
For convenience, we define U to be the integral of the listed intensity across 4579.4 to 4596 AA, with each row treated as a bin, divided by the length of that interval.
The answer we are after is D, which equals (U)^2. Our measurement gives 693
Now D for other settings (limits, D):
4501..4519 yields 772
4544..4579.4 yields 721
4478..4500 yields 641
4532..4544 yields 680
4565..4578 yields 740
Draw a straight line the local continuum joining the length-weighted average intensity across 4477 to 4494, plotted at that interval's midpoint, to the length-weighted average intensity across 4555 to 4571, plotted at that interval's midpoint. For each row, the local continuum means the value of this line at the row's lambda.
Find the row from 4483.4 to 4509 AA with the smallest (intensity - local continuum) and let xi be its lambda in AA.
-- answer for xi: 4488.05 AA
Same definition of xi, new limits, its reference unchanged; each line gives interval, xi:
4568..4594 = 4582.03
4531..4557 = 4534.79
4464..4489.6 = 4488.05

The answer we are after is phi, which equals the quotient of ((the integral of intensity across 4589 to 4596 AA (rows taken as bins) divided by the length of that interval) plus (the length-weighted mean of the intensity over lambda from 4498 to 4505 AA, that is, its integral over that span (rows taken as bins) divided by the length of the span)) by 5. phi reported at 10.8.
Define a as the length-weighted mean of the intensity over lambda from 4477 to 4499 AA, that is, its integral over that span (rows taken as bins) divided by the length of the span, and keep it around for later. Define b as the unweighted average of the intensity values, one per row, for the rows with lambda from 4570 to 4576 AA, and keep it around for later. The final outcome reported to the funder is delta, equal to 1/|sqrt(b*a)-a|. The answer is 0.9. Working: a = 25.3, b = 27.6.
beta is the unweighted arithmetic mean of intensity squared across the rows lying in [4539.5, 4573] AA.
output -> 718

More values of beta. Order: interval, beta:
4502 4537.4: 696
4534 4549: 684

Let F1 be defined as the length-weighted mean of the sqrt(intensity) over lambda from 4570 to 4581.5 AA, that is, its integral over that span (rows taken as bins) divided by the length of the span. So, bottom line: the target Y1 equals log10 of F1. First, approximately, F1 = 5.21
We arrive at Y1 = 0.717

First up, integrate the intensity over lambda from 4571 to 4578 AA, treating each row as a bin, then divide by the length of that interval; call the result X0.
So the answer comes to 27.7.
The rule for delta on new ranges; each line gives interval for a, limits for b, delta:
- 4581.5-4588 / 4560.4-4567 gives 1.4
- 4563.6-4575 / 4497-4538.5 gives 4.5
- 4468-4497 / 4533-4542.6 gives 3.5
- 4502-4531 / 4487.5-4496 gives 1.0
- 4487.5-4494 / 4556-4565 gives 0.7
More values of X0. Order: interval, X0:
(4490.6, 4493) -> 25.6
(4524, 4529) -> 24.5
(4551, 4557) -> 26.6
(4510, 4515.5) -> 28.1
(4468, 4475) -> 26.0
